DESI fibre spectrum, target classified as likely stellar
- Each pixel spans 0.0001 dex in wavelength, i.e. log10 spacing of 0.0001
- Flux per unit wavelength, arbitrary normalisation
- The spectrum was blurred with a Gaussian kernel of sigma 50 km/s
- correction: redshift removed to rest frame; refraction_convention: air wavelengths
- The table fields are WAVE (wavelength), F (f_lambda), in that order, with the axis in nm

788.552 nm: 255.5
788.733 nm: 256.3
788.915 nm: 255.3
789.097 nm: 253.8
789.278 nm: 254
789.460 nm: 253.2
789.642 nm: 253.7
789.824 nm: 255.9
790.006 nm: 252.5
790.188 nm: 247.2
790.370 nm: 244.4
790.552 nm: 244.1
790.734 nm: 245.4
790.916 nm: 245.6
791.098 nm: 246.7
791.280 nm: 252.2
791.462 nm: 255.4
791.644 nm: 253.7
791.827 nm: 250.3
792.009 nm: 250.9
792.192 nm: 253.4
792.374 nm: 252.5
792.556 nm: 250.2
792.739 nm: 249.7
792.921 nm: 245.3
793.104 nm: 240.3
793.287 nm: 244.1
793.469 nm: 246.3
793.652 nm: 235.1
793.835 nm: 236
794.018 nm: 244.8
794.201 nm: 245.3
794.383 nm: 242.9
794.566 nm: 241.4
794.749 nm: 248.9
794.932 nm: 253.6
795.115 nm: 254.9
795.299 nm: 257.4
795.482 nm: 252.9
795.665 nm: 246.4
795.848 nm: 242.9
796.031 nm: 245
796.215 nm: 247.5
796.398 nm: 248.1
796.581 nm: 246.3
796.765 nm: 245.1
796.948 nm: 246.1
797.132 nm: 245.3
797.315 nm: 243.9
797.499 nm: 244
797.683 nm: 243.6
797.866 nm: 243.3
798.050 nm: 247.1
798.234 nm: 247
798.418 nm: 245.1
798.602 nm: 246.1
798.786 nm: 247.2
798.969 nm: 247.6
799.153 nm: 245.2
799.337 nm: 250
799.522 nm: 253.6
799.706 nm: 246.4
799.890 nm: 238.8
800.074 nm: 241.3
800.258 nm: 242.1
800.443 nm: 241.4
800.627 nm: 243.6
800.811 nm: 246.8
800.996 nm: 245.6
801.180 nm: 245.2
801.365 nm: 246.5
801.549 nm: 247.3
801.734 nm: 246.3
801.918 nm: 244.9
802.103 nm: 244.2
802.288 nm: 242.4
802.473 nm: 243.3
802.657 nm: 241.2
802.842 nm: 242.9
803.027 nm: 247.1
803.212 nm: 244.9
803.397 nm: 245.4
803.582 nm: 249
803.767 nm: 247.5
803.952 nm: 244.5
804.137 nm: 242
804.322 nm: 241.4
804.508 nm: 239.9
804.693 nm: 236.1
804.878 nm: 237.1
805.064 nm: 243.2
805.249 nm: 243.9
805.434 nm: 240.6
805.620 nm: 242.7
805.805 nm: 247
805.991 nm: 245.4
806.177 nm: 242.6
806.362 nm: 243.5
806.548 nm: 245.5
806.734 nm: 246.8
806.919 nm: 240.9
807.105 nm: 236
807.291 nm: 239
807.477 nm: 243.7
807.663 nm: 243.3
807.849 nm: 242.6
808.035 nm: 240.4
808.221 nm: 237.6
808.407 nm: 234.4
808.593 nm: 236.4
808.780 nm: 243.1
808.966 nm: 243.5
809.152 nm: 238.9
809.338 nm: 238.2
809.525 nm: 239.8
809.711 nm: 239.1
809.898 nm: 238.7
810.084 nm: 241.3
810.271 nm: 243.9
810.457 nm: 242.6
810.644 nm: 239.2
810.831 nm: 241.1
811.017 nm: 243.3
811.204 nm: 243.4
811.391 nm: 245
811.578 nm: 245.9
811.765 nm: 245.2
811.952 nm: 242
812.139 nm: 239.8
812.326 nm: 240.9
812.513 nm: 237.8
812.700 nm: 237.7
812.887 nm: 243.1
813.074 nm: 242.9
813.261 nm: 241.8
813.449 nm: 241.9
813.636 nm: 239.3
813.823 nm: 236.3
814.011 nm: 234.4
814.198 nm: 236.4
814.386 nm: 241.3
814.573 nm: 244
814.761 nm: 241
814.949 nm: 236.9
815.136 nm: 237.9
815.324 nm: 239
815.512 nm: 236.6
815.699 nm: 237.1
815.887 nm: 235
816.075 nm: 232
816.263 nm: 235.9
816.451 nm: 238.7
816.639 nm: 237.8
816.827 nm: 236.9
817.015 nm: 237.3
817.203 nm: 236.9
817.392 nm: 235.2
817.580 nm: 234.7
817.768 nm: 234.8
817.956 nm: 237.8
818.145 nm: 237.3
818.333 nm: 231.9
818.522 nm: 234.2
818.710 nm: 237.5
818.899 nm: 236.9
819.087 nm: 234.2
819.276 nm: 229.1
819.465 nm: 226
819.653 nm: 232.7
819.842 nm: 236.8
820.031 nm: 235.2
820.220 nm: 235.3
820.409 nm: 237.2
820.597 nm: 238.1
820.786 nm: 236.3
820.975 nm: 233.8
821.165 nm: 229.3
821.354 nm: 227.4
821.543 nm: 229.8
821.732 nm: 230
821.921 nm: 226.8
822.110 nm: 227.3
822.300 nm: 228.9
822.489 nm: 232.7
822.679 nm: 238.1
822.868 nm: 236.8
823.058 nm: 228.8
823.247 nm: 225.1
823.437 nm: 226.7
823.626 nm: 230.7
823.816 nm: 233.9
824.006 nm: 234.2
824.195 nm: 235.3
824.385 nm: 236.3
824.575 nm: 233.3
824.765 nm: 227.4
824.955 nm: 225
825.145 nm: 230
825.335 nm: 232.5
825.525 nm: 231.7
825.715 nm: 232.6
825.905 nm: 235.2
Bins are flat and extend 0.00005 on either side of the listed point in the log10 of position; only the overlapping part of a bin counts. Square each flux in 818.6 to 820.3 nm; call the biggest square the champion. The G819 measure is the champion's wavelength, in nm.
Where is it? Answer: 818.710 nm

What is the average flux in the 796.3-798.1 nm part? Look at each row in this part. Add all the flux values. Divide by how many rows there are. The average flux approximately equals 245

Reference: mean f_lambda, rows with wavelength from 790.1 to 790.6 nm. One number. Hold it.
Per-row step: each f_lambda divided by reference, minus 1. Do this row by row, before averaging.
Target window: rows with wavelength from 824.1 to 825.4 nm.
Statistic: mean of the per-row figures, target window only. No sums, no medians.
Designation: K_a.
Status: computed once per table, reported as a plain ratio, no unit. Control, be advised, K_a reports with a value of -0.06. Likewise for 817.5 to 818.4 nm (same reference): -0.04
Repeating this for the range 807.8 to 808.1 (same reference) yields -0.02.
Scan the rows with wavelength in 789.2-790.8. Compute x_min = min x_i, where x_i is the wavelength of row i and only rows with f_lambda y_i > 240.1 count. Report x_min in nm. 789.278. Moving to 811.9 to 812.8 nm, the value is 811.952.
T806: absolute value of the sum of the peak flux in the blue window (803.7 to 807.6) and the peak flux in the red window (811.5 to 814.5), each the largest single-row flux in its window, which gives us 493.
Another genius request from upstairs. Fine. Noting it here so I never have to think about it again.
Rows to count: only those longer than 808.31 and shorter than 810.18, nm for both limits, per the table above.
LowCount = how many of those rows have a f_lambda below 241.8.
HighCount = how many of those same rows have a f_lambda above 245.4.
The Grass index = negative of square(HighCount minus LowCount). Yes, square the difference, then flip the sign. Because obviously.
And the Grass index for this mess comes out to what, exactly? -64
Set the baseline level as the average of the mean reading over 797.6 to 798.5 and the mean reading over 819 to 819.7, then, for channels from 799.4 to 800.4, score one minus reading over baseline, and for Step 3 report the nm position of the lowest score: 799.522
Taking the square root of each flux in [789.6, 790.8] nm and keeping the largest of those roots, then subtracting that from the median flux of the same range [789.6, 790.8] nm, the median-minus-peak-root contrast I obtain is 231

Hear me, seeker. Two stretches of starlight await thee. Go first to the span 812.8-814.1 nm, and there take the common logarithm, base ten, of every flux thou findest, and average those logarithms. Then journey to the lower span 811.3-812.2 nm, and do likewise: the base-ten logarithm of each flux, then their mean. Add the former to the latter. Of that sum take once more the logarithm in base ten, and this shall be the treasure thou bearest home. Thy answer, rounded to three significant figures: 0.678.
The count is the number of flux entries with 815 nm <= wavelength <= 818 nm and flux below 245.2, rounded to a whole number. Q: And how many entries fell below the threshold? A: 16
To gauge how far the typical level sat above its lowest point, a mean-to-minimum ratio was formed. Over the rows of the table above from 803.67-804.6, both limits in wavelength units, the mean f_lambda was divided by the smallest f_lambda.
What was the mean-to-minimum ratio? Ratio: 1.01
